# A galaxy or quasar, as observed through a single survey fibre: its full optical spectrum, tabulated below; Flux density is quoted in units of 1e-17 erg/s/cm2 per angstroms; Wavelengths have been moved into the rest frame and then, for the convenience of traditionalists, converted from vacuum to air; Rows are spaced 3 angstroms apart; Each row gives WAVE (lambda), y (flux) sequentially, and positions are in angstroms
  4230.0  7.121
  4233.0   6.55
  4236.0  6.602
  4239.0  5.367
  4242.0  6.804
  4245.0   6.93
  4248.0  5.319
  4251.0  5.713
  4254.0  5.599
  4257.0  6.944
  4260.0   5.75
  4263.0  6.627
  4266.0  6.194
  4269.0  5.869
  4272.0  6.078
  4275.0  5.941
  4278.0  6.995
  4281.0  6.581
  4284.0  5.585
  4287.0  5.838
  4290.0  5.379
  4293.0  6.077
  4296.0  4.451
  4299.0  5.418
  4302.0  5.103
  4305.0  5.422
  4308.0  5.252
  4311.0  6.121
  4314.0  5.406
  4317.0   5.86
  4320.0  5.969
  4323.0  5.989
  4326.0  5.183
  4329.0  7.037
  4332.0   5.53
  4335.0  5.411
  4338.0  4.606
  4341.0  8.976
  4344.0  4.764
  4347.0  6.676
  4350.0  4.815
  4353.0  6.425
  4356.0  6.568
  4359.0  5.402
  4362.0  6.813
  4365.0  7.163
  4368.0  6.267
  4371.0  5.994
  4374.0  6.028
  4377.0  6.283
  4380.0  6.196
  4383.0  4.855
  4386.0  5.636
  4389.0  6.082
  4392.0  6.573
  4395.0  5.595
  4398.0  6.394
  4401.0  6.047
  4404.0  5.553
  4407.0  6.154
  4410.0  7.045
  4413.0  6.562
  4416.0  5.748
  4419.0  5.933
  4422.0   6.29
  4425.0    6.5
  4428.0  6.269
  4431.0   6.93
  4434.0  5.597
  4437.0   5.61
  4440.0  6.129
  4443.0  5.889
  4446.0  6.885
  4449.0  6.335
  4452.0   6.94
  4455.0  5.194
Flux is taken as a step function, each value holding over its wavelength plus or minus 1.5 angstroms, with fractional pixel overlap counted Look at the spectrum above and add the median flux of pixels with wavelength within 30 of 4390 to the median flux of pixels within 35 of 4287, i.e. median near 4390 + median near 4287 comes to 12.0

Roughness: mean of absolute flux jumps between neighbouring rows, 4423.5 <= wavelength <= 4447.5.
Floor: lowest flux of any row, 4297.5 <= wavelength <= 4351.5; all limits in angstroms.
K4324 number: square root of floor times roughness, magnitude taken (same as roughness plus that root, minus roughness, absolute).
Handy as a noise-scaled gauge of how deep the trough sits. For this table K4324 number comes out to 1.62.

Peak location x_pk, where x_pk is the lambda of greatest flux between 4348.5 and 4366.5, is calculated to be 4365.0 angstroms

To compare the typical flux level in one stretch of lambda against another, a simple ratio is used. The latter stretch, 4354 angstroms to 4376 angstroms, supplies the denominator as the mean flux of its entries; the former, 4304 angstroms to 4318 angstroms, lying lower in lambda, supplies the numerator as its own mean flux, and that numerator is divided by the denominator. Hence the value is 0.89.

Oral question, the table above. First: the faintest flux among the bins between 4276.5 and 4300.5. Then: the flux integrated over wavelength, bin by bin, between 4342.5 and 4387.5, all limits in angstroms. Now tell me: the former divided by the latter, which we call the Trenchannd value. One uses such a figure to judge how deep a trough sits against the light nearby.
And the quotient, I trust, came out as 0.0165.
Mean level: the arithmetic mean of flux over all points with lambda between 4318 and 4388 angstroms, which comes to 6.0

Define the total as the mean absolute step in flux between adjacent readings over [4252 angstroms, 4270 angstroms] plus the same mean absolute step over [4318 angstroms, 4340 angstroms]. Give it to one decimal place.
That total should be 1.7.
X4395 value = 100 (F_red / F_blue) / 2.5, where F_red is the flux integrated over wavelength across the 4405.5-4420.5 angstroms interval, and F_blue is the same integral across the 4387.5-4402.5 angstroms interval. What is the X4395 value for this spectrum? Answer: 41.0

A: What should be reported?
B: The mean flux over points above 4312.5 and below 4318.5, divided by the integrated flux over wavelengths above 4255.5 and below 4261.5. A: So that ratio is 0.148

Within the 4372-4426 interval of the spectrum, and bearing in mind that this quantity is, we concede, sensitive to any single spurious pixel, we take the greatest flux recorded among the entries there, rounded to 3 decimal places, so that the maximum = 7.045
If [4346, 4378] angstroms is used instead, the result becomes 7.163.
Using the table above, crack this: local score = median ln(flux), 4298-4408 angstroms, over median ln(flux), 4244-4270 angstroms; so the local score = 1.011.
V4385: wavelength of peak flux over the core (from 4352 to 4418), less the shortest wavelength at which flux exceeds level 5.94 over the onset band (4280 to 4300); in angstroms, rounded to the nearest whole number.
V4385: 84 angstroms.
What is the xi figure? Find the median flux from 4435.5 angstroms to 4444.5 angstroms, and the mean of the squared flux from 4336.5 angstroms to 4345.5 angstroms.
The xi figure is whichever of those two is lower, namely 5.89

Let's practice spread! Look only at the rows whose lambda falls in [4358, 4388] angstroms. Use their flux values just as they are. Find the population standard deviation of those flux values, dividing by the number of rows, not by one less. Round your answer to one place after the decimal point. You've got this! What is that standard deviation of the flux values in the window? 0.6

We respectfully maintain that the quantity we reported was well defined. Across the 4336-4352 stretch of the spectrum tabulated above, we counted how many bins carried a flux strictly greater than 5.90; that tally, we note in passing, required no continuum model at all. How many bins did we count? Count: 2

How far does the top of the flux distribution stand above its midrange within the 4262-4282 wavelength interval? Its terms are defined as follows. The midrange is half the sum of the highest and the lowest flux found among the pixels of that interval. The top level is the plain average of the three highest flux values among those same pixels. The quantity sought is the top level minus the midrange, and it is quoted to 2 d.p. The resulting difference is 0.30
